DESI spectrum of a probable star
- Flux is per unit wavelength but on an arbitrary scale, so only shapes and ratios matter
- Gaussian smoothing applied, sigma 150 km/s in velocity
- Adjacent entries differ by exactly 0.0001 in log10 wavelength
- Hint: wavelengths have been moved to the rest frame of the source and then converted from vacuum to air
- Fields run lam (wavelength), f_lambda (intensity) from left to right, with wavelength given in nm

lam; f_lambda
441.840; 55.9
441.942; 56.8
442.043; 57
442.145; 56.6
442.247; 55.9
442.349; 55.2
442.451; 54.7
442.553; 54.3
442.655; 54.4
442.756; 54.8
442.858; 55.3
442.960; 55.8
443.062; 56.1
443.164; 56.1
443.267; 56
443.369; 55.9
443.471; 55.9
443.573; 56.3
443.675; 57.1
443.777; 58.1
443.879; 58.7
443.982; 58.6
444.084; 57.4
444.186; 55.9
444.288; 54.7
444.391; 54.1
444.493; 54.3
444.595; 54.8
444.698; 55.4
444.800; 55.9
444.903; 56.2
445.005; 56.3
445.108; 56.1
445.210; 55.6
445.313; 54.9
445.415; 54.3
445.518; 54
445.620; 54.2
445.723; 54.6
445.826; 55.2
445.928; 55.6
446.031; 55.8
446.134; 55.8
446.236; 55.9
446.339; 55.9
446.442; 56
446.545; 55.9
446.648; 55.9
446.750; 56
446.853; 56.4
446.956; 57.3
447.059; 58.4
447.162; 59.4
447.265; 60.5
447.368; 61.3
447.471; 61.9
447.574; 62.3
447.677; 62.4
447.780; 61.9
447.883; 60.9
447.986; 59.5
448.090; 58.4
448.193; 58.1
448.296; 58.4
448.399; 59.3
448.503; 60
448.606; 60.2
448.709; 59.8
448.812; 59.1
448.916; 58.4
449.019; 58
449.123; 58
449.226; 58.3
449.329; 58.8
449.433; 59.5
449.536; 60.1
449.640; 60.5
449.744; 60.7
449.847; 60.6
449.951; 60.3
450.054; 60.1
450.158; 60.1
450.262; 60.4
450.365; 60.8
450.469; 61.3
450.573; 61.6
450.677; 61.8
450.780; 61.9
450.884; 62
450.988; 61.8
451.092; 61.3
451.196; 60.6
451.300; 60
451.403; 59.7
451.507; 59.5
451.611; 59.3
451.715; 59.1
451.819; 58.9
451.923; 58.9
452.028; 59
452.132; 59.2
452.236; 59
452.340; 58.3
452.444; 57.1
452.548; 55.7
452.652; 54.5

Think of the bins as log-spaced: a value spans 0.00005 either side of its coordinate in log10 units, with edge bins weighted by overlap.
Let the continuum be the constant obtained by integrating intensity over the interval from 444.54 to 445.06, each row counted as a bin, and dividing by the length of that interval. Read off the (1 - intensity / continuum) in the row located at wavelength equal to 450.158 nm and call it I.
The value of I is -0.08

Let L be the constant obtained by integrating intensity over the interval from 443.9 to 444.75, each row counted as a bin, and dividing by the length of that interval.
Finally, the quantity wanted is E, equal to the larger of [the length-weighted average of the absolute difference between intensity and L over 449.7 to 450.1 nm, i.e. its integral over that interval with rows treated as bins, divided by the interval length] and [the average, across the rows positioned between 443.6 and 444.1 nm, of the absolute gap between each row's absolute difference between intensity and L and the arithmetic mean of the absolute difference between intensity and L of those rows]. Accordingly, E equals 4.7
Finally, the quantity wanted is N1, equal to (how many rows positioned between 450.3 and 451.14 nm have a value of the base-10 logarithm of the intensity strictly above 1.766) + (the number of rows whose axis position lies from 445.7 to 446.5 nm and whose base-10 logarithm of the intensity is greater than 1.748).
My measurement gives 9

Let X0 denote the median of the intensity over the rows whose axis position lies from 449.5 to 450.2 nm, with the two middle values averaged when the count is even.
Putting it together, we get 60.3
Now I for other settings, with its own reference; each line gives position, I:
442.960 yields 0.00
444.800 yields 0.00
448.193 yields -0.04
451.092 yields -0.10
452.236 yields -0.06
